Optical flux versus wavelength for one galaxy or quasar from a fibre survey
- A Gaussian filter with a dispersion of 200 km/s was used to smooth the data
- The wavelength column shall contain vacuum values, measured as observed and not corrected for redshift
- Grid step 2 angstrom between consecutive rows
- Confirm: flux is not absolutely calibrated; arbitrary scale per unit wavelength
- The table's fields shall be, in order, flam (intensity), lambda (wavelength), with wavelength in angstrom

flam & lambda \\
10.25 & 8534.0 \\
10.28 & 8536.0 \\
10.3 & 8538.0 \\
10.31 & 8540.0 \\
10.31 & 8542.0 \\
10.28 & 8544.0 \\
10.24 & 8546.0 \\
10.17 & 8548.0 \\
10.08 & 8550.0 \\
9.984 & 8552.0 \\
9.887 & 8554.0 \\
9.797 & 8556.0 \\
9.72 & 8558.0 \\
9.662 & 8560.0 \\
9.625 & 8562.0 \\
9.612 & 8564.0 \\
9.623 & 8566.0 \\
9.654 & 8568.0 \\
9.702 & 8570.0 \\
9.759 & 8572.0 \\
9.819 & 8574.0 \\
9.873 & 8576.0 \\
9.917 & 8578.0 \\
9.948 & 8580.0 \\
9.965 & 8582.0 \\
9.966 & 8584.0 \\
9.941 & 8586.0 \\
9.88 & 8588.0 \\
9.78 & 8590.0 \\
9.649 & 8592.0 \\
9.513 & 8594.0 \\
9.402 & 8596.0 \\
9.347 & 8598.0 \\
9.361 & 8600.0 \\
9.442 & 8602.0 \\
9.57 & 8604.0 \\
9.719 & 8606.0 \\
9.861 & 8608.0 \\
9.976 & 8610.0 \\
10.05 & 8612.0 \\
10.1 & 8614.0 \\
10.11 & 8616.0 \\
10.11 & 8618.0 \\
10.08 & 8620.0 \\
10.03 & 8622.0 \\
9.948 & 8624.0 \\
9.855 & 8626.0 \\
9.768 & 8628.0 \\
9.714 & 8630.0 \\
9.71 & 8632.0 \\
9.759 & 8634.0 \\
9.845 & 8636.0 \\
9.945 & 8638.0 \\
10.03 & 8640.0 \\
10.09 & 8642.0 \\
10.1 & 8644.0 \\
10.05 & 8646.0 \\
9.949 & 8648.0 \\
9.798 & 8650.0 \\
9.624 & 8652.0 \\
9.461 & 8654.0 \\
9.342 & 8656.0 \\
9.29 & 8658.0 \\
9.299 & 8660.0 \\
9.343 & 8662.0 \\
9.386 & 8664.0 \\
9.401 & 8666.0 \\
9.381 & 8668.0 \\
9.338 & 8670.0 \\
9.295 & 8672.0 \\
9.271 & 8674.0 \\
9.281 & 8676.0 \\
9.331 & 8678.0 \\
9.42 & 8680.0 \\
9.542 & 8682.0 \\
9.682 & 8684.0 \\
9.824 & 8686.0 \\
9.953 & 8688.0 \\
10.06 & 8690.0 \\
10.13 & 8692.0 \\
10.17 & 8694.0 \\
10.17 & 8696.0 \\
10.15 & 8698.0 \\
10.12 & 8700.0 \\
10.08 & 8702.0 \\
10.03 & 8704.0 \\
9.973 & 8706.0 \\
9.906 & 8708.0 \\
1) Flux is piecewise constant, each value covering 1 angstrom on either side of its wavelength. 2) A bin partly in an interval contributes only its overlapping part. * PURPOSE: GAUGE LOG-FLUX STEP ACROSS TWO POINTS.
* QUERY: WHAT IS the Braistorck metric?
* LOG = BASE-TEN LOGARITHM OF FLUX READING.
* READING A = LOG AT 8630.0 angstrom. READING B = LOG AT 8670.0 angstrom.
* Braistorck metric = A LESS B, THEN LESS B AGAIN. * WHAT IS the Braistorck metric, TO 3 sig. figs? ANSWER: -0.953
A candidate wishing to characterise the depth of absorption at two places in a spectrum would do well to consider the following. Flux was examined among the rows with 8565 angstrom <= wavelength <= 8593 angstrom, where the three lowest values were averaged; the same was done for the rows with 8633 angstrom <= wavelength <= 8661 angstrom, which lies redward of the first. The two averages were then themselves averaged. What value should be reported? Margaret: 9.476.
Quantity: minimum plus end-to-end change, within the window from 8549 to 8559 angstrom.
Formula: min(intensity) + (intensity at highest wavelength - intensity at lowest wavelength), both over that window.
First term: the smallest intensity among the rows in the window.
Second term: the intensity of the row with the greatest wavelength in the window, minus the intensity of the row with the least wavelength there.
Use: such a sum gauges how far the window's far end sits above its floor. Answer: 9.4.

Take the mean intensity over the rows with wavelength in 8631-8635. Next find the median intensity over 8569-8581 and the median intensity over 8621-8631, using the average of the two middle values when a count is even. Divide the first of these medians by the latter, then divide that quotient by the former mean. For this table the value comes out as 0.103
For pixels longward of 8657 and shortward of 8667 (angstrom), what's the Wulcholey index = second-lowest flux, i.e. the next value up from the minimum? 9.299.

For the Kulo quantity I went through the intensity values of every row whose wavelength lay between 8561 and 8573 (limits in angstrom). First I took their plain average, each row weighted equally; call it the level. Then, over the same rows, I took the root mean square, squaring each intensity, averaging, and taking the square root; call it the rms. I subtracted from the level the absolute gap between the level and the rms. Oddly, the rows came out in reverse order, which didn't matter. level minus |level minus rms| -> 9.7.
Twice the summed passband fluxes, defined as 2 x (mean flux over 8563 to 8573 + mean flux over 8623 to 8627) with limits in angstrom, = 39.1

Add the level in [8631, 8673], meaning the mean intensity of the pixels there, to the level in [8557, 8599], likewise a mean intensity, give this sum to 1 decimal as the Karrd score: 19.4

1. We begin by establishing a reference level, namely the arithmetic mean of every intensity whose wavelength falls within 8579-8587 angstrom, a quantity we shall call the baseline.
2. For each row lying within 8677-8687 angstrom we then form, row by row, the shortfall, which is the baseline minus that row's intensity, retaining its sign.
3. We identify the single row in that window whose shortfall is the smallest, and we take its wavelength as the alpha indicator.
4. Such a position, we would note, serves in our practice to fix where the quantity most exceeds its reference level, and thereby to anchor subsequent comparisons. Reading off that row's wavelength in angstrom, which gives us 8686.0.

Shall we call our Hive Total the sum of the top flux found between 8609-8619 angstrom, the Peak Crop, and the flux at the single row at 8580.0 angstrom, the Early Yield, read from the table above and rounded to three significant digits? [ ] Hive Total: 20.1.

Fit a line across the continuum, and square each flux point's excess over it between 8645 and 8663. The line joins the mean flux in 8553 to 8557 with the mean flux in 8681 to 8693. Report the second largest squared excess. 0.32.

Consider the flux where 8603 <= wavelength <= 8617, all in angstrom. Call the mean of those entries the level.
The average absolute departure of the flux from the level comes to 0.17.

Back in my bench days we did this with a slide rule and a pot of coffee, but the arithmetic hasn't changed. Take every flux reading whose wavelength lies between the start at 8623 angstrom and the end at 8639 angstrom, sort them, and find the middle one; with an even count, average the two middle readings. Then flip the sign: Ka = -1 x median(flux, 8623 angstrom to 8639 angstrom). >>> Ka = -9.8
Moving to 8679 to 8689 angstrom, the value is -9.7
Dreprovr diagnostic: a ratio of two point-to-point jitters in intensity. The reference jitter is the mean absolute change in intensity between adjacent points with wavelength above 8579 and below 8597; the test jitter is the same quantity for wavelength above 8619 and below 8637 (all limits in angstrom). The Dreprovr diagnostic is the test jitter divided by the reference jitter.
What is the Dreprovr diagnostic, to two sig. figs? 0.87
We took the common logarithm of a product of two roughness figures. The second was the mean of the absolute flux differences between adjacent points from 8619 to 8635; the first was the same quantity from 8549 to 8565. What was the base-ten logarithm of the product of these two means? -2.40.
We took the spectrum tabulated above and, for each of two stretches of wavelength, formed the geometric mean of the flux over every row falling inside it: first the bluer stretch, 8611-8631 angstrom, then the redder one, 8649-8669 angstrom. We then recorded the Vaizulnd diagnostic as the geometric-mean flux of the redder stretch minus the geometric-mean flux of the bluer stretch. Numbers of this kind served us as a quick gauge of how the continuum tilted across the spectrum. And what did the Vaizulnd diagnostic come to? -0.5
